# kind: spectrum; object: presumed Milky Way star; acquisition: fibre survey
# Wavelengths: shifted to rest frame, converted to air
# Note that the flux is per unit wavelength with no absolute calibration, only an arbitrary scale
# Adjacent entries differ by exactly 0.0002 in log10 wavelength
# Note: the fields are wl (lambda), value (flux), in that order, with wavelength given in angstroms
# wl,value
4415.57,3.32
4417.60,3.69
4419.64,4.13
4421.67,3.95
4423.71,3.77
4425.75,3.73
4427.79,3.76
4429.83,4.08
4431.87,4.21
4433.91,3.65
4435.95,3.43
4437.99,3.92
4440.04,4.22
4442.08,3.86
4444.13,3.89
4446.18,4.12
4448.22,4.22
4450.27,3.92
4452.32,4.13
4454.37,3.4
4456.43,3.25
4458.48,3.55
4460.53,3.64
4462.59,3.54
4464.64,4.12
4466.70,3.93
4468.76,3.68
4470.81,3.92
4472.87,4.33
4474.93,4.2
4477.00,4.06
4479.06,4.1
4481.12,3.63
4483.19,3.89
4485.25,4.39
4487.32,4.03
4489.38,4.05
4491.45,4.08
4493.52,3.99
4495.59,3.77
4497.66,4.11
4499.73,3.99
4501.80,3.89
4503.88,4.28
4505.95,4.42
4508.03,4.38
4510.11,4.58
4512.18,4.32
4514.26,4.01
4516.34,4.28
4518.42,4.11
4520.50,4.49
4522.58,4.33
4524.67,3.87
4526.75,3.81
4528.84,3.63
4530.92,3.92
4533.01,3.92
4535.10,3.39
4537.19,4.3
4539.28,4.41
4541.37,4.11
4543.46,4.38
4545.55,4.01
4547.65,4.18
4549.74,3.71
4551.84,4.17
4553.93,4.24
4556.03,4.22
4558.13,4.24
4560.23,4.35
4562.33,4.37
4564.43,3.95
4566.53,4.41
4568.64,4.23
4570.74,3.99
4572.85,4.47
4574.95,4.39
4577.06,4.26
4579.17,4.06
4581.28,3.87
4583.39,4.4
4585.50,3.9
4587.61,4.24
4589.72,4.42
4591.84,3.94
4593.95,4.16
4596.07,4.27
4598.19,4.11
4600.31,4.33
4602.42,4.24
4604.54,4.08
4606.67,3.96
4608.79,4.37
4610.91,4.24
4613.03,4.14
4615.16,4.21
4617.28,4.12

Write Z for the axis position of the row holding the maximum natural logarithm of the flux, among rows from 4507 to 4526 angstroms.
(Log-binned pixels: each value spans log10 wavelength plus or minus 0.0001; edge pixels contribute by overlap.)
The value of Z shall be 4510.11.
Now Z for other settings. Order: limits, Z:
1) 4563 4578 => 4572.85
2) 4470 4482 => 4472.87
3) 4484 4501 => 4485.25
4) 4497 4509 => 4505.95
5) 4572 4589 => 4572.85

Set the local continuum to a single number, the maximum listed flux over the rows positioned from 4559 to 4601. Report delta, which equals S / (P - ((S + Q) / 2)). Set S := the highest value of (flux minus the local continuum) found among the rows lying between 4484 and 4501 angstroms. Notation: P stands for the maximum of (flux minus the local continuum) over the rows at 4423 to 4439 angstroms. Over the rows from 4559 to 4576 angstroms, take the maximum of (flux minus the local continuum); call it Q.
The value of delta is 0.4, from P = -0.3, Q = 0.00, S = -0.080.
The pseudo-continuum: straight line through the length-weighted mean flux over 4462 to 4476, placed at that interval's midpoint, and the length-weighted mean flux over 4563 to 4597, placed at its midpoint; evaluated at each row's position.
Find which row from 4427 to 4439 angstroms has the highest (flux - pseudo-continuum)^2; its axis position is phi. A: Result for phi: 4435.95 angstroms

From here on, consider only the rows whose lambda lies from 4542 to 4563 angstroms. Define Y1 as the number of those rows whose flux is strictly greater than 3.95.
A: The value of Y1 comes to 9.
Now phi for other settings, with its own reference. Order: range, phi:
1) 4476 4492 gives 4485.25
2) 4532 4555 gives 4535.10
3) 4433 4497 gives 4456.43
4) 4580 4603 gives 4581.28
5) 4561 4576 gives 4572.85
